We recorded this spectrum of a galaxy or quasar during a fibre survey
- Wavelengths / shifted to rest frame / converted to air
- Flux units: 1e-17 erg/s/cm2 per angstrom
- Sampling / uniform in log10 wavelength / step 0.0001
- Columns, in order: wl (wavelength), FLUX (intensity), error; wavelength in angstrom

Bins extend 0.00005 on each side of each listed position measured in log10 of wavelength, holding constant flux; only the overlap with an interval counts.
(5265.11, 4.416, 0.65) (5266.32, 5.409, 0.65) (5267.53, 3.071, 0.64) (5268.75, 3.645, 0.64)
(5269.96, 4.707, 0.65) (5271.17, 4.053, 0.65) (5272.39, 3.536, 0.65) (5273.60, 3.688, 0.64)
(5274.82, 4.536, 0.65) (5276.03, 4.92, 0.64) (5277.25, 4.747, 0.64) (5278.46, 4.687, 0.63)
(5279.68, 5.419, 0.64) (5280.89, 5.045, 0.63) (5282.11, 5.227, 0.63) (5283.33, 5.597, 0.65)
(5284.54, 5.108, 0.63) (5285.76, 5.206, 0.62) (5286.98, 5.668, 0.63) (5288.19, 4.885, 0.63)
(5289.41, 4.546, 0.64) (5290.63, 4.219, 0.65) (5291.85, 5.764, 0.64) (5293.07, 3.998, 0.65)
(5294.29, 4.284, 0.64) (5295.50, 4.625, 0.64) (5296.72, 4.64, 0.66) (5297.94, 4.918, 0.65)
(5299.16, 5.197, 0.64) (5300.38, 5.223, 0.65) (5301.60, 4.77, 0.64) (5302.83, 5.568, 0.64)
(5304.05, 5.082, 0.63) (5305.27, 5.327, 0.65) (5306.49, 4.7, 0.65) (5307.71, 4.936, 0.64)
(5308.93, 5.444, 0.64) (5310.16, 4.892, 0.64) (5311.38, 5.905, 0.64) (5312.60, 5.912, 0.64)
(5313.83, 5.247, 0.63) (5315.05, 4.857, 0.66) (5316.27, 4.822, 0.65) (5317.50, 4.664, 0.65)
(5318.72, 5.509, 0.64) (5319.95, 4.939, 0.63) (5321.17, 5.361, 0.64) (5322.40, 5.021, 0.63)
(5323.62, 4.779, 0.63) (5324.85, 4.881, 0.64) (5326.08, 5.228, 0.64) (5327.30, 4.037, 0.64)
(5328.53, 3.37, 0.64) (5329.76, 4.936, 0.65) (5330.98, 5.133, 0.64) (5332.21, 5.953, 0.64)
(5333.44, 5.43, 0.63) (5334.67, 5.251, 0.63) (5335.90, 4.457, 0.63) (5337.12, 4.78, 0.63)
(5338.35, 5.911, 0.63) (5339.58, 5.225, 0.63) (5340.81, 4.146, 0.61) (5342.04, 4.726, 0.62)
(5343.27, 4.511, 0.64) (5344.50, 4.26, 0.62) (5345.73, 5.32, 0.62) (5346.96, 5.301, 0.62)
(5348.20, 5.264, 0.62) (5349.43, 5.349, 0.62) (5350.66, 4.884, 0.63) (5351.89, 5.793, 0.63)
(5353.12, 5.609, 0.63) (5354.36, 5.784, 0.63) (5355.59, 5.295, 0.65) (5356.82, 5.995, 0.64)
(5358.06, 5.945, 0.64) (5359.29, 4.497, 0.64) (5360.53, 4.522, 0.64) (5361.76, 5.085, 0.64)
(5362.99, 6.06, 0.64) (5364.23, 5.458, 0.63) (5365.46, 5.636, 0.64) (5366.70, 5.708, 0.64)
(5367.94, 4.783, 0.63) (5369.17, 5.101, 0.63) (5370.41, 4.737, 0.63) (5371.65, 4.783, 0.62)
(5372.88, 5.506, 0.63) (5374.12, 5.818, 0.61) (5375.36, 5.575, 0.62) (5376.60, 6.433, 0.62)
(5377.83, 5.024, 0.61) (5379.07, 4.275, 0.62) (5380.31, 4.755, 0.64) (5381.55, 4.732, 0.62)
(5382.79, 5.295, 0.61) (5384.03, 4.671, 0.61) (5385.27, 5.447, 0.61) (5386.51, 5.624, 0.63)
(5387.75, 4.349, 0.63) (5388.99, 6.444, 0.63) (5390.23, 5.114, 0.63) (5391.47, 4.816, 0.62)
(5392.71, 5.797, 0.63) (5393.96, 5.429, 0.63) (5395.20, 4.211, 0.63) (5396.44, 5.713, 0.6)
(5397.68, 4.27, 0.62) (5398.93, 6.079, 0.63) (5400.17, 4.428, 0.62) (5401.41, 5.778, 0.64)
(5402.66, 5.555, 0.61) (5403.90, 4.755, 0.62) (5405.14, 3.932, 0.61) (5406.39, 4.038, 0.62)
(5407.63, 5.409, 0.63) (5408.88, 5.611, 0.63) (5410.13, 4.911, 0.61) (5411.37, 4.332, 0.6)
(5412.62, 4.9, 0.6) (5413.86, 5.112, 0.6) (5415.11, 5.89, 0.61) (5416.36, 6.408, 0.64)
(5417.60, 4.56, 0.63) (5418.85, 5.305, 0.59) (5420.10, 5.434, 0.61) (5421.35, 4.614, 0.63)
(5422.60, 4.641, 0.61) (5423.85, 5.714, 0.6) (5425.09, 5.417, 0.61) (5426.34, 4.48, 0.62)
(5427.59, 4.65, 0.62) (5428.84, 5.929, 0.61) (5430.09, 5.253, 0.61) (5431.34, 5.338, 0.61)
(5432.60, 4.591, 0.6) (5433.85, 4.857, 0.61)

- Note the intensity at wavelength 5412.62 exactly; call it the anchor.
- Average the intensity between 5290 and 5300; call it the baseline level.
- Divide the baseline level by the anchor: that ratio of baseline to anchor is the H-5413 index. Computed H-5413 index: 0.96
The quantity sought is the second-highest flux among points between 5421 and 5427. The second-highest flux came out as 5.417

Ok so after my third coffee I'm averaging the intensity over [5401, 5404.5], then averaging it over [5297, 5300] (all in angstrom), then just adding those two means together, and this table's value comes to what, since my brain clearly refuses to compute 10.4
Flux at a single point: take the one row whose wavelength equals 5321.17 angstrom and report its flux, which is 5.361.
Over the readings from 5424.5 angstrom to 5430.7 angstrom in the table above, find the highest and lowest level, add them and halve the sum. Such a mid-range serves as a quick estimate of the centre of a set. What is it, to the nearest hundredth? 5.20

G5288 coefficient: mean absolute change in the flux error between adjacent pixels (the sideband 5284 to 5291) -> 0.0080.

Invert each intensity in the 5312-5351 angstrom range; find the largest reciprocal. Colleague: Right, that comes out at 0.297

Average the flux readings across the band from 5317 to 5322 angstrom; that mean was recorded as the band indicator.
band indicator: 5.12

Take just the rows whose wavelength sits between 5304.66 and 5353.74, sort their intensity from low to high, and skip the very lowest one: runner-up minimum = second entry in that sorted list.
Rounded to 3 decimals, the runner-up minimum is 4.037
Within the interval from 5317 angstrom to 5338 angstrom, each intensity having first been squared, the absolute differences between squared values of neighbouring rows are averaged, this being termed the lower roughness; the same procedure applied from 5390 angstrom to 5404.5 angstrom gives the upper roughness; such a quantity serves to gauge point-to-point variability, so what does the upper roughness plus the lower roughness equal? 16.3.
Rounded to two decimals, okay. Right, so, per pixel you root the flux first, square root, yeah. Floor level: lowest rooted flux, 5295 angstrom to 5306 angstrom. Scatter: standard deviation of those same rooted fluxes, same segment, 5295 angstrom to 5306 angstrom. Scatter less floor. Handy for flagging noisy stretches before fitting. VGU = -2.08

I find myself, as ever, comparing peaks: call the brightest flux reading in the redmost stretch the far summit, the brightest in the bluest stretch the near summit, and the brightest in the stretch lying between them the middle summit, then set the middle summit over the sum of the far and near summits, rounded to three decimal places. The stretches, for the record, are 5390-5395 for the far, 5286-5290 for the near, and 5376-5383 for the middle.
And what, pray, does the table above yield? 0.561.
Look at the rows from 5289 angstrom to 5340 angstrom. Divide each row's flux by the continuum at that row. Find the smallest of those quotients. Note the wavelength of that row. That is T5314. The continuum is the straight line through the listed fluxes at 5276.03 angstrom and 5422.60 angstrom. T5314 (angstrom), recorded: 5328.53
